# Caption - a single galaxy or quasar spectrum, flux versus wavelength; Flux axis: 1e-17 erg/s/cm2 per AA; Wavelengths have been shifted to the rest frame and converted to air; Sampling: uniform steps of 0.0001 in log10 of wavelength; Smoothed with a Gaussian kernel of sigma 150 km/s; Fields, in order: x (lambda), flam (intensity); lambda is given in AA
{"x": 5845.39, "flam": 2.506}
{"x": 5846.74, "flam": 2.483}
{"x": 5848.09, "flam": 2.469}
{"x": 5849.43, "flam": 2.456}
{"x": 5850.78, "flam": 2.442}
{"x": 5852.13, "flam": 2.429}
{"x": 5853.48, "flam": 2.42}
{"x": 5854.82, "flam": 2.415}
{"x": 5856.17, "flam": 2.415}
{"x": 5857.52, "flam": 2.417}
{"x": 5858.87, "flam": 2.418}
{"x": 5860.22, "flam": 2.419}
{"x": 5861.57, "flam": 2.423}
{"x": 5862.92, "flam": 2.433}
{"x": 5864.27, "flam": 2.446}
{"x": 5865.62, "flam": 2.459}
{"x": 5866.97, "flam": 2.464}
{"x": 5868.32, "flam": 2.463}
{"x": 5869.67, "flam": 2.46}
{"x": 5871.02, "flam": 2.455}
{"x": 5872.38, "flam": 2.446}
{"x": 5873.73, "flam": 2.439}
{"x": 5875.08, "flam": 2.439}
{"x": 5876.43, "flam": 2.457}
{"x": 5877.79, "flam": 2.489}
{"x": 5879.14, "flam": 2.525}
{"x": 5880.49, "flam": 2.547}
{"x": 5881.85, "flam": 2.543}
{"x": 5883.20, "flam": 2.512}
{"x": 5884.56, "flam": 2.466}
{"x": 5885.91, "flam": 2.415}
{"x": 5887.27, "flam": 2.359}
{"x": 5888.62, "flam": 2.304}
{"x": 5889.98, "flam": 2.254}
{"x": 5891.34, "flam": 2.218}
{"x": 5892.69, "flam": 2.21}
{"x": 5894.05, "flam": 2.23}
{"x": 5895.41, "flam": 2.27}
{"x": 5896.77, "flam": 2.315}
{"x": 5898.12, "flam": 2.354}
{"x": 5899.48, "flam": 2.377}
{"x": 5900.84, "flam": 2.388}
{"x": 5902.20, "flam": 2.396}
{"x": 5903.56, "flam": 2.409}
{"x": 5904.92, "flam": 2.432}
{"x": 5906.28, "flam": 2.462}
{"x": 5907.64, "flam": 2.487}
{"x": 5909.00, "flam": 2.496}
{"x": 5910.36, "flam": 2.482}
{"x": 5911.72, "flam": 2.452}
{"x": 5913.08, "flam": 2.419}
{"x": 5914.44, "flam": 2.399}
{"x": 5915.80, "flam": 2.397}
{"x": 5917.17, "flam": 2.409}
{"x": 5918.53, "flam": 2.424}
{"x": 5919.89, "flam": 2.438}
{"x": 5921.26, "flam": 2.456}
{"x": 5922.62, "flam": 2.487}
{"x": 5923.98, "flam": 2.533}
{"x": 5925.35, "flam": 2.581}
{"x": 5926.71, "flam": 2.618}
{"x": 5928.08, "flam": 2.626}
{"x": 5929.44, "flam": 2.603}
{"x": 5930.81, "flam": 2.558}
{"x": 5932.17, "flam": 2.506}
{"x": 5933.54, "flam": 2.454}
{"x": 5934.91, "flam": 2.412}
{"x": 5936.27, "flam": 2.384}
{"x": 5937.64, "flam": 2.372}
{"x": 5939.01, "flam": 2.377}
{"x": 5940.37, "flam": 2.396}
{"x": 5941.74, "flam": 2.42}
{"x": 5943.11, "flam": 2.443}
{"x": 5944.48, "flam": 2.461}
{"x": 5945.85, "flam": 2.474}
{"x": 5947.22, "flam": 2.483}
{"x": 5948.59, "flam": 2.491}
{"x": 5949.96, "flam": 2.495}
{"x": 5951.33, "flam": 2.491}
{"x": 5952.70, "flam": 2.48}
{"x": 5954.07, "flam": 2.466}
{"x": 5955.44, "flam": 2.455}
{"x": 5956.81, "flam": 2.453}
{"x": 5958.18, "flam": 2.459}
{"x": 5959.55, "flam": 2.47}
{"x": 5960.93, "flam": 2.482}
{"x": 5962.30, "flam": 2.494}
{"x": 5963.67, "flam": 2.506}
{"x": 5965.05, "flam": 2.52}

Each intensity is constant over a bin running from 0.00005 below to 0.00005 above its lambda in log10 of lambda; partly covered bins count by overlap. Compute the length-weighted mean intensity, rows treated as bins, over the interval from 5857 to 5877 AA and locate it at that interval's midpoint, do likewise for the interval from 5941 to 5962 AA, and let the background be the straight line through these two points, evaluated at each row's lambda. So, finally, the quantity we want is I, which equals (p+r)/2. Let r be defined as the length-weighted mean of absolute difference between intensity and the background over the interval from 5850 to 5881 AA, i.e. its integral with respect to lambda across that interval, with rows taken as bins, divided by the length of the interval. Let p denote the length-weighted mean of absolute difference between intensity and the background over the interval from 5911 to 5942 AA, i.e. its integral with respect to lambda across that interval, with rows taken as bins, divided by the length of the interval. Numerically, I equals 0.0442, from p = 0.067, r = 0.022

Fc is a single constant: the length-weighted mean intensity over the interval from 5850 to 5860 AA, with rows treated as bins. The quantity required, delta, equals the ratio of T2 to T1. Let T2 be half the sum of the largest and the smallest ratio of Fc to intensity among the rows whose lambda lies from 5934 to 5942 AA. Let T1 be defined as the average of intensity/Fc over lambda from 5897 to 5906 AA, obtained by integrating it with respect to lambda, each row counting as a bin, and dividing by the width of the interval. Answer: 1.02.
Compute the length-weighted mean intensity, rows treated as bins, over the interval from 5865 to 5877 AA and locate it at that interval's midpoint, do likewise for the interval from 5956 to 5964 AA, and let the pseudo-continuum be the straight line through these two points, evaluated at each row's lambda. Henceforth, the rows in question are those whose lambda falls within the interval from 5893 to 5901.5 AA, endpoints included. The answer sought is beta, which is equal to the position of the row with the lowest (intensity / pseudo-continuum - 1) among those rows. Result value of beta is 5894.05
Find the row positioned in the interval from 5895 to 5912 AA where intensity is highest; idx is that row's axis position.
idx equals 5909.00 AA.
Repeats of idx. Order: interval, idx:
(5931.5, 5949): 5932.17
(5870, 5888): 5880.49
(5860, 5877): 5866.97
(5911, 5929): 5928.08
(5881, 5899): 5881.85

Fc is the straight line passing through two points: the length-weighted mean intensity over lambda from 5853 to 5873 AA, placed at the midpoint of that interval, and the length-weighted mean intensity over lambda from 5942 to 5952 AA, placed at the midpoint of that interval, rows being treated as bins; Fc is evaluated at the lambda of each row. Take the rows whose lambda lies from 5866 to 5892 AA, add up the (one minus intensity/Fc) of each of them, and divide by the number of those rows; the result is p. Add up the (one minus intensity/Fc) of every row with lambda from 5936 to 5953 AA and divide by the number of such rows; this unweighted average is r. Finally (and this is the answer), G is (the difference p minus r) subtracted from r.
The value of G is 0.019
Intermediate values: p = 0.004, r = 0.012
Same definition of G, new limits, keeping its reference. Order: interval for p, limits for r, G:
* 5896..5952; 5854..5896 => 0.020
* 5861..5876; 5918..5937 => -0.030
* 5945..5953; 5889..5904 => 0.119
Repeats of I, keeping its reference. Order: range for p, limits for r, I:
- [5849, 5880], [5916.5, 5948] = 0.0403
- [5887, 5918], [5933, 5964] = 0.0608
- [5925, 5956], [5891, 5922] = 0.0653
